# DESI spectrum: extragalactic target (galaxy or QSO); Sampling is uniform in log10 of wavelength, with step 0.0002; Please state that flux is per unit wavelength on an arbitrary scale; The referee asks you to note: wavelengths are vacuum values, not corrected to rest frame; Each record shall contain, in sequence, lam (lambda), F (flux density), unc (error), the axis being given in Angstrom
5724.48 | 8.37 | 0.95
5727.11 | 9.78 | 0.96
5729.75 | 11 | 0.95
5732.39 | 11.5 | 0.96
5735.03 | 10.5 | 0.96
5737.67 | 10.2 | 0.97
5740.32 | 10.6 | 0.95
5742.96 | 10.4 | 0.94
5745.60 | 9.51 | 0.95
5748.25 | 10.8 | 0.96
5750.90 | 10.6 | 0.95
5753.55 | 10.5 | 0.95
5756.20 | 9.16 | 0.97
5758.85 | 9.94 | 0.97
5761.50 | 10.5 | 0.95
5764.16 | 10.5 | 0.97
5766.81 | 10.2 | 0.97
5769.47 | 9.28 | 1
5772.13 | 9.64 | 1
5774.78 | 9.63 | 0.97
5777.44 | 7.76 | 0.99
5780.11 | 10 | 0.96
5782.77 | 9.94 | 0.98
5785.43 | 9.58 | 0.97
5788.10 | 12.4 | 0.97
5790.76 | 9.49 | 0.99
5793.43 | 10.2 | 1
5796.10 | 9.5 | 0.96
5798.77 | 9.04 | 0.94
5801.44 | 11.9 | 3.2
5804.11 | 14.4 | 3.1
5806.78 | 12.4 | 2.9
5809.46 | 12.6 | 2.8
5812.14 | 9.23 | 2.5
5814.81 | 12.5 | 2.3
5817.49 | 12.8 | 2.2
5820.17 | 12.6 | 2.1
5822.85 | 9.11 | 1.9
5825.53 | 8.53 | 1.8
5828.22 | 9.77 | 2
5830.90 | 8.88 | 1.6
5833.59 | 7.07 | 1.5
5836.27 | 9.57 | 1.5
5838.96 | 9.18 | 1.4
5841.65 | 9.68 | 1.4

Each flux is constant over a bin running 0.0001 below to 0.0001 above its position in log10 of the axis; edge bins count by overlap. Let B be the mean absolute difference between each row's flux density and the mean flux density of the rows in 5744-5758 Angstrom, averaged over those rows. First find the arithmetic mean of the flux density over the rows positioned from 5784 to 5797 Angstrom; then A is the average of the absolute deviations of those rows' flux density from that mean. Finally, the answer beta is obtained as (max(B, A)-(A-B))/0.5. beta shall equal 1.2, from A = 0.9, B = 0.62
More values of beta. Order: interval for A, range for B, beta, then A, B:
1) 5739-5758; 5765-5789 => 1.9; 0.5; 0.72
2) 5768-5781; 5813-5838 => 5.6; 0.6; 1.69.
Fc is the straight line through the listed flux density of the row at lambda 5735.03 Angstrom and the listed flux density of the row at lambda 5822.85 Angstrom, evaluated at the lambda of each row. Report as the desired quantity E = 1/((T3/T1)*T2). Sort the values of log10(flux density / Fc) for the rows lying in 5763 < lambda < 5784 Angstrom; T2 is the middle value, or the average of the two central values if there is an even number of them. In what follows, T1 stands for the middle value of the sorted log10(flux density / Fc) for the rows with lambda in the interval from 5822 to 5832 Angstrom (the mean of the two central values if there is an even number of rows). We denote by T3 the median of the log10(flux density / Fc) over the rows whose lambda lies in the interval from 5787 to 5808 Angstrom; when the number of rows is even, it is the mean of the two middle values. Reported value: 37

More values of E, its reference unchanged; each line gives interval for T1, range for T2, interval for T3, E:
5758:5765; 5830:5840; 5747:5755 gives 227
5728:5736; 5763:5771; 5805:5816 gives 15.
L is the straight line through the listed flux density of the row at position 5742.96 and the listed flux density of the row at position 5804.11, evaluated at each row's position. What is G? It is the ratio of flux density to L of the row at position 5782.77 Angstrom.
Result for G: 0.76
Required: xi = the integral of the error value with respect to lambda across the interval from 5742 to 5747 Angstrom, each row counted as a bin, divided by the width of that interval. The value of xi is 0.95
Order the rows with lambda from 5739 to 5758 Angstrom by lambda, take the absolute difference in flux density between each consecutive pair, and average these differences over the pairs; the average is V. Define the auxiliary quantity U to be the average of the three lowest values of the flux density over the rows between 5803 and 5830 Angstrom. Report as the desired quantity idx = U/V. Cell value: 13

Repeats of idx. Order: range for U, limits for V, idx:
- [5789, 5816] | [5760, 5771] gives 23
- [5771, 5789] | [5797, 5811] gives 5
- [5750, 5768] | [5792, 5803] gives 7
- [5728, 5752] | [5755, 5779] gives 17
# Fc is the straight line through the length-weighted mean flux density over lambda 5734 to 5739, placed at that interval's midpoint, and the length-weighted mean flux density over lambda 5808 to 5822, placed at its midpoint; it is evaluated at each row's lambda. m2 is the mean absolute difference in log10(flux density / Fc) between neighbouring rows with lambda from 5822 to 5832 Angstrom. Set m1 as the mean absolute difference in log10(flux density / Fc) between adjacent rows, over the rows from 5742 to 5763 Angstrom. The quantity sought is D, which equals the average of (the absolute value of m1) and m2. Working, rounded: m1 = 0.032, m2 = 0.044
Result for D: 0.038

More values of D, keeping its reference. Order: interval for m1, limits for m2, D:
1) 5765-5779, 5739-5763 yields 0.034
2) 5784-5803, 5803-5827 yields 0.069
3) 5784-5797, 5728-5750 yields 0.050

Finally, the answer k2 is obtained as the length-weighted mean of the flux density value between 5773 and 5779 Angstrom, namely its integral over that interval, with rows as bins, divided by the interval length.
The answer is 8.8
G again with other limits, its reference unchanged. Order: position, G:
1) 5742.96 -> 1.00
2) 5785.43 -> 0.73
